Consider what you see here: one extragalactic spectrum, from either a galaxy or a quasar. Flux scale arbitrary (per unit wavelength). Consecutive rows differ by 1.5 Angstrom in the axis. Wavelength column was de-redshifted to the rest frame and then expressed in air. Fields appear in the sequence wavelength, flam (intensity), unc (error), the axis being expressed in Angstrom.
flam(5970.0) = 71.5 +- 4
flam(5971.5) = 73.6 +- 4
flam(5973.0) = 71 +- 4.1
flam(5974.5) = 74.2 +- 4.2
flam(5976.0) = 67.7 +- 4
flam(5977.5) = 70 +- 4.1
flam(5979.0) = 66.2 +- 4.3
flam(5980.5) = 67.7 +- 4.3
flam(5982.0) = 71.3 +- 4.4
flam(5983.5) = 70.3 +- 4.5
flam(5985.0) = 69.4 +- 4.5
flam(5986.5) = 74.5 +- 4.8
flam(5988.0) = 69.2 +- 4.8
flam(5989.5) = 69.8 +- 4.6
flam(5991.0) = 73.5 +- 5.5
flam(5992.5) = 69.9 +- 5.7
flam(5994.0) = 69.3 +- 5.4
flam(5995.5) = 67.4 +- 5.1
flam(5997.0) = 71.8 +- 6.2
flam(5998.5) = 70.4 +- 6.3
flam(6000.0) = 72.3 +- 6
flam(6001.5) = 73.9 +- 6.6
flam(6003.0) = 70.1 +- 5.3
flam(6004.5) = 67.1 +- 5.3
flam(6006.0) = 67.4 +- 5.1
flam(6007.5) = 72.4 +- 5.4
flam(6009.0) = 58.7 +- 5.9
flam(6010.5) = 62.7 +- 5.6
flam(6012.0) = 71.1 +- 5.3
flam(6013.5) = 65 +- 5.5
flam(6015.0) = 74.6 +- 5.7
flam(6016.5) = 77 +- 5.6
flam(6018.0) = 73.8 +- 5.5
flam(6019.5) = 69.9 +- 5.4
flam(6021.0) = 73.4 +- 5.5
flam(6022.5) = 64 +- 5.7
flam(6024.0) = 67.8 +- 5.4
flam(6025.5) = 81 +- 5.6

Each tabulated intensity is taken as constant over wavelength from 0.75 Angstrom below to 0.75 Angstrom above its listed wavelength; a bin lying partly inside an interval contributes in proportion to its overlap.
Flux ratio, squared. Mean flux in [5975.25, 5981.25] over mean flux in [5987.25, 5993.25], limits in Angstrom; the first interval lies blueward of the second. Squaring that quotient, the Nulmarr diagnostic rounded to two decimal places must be 0.92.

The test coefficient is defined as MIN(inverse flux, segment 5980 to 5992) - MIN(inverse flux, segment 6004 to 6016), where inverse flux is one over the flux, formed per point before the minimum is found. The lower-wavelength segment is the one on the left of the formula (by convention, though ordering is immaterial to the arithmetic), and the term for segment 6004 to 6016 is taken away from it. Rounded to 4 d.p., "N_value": 0.0000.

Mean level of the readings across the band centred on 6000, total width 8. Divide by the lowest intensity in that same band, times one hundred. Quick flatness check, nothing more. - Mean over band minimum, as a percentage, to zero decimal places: 102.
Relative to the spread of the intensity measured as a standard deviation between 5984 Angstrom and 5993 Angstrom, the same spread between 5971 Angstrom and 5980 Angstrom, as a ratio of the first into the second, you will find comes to 1.4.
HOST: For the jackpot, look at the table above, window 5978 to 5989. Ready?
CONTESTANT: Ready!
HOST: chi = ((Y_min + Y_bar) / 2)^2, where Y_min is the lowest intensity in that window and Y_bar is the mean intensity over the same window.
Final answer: 4624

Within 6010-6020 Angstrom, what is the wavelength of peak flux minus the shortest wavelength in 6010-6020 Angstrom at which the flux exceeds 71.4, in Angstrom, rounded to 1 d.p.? 1.5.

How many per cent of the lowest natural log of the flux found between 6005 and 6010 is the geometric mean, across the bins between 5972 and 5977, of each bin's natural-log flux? 105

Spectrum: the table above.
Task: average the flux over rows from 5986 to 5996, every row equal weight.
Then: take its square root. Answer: 8.40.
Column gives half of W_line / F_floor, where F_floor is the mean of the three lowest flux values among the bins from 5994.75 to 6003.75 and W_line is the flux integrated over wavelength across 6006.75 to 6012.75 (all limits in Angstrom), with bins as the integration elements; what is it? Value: 2.9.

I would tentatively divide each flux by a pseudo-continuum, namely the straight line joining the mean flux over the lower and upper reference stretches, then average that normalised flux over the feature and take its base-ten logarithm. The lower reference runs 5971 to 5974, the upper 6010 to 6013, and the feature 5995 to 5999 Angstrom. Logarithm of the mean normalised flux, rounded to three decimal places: 0.006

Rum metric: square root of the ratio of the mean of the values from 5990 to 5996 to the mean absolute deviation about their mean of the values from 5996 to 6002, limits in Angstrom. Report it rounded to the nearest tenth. 8.4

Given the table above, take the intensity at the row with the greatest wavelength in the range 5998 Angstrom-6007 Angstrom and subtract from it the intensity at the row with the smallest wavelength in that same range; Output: -3.0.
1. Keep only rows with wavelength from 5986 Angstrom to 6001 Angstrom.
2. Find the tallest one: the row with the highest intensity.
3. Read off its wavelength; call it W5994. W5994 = 5986.5 Angstrom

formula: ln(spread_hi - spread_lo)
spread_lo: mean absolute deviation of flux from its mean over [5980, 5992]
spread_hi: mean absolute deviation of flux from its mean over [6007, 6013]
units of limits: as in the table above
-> 1.3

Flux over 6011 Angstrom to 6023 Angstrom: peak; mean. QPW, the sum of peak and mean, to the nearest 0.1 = 148.1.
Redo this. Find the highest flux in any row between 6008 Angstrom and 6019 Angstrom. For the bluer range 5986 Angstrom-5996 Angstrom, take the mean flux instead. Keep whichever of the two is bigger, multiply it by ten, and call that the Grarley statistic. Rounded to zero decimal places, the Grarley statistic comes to 770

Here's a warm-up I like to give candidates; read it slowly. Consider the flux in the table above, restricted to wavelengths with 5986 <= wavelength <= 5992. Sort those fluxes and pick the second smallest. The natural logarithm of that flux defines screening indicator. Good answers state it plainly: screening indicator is 4.25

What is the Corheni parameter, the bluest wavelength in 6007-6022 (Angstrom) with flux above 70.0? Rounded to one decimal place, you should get 6007.5 Angstrom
